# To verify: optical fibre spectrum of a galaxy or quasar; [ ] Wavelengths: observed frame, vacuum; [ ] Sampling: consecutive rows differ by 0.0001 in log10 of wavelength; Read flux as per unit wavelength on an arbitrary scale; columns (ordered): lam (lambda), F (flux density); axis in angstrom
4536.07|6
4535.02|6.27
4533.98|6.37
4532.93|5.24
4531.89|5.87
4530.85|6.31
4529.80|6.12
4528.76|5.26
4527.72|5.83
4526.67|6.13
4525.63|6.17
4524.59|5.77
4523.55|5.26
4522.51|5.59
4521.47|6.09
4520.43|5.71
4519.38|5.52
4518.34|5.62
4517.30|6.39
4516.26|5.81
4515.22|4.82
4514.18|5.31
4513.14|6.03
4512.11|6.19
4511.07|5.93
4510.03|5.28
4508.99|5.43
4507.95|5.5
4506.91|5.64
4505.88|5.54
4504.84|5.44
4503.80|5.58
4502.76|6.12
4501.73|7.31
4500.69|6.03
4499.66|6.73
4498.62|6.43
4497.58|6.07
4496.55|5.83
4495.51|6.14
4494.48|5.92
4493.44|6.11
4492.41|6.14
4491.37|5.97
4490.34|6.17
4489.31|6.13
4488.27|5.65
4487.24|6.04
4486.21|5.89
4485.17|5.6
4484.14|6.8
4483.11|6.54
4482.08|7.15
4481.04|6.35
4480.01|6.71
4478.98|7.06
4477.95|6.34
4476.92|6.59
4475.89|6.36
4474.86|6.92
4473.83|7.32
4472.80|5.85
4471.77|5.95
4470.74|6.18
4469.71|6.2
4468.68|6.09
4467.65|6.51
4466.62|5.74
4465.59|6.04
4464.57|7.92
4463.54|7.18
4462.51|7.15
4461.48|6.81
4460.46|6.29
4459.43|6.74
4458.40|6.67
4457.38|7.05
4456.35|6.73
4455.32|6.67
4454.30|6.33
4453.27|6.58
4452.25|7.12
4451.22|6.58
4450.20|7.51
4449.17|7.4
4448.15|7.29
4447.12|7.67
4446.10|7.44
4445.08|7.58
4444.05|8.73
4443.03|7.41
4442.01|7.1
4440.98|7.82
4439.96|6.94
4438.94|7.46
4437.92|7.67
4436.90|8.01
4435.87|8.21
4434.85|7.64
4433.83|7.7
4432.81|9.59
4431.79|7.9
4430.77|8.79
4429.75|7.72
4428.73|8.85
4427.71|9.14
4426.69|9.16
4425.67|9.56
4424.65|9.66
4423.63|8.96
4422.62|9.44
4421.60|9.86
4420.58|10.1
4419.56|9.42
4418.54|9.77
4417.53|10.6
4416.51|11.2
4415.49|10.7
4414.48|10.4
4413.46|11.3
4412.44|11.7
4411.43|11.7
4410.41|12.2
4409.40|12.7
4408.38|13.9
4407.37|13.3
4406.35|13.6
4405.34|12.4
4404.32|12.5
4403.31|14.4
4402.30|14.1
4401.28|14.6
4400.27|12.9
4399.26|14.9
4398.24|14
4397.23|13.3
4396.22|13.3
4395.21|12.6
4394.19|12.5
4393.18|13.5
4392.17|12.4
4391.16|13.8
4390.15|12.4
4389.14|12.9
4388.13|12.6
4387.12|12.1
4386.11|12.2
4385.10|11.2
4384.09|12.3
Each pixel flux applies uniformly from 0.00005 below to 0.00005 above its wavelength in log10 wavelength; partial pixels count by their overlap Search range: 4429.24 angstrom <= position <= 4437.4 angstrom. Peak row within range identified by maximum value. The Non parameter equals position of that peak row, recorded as 4432.81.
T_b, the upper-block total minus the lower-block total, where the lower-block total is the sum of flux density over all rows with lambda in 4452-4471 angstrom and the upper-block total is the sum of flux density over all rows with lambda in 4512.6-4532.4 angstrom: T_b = -16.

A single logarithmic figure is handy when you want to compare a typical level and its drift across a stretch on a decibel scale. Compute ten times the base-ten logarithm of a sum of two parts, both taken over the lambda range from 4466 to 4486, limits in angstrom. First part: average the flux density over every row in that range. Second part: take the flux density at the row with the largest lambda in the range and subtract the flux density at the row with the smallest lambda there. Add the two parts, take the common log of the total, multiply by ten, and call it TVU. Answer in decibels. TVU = 8.0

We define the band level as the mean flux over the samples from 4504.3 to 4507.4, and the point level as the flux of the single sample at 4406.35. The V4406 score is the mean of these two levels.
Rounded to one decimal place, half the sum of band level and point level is 9.6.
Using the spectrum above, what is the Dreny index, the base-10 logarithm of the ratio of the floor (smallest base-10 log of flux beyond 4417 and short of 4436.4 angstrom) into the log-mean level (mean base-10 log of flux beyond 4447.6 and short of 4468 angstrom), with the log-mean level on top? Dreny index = -0.026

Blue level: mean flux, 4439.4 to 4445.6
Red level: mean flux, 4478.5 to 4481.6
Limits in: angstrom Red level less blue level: -1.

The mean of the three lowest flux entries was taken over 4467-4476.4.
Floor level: 6.0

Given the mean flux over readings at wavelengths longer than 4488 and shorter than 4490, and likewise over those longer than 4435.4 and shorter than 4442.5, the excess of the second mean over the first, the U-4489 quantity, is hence 1.7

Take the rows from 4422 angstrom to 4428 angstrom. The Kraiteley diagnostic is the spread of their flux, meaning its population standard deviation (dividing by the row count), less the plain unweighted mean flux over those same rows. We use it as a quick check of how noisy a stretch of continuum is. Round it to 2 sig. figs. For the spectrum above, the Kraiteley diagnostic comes -9.1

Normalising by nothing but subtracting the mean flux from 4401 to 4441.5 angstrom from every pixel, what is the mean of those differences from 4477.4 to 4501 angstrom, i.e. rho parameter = -4.0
